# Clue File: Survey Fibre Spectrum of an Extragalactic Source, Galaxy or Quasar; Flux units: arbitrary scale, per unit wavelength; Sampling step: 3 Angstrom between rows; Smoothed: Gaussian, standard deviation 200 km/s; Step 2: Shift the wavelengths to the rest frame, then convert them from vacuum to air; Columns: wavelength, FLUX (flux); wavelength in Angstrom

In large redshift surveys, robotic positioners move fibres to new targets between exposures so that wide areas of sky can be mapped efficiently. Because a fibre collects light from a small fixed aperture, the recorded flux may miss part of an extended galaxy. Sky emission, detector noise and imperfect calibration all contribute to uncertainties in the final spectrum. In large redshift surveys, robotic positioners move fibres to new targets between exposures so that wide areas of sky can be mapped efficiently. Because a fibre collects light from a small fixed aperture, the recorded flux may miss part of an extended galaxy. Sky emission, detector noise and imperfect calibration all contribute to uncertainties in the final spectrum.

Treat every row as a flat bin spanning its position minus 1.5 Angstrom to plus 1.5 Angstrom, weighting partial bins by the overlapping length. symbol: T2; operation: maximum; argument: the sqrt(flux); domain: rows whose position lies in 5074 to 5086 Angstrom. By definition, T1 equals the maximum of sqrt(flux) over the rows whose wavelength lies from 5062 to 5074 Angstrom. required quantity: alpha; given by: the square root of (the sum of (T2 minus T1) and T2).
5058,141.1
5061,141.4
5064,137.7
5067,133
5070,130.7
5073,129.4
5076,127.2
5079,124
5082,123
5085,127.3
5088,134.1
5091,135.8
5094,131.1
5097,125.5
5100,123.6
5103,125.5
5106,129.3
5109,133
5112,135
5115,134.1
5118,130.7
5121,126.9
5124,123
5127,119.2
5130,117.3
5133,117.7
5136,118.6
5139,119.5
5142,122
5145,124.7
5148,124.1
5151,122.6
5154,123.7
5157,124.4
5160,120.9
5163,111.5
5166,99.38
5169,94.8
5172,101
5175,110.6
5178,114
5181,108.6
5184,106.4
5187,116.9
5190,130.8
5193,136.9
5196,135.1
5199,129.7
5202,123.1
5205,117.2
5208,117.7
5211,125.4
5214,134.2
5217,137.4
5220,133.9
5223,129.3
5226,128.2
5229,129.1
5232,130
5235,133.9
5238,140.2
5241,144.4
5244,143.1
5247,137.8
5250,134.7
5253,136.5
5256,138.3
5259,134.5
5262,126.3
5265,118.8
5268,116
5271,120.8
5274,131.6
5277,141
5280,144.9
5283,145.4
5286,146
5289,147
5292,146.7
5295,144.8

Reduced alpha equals 3.29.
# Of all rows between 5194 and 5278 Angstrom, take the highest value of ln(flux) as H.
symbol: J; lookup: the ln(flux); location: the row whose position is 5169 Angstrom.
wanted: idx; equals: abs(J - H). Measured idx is 0.421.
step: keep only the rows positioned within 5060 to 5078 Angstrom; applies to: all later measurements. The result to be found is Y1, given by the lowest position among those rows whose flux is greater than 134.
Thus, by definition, 5061 Angstrom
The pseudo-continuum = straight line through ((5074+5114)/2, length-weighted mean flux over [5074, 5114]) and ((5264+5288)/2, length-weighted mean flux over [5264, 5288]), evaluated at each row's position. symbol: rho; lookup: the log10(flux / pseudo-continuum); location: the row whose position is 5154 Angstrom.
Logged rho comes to -0.02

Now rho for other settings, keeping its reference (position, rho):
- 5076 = 0.00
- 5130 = -0.04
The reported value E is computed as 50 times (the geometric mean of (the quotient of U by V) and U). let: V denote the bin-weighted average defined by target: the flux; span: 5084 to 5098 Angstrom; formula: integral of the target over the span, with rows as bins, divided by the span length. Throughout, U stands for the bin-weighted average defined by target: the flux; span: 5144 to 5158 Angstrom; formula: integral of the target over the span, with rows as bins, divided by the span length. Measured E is 541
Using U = 124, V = 131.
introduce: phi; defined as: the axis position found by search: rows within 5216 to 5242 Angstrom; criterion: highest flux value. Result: 5241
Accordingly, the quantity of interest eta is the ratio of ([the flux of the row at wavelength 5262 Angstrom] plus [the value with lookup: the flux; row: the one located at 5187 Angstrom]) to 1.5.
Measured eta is 162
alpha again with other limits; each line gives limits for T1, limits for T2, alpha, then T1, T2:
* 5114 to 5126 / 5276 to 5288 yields 3.55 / 11.58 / 12.1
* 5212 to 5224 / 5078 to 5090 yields 3.38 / 11.72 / 11.6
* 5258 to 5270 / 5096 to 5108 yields 3.34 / 11.60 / 11.4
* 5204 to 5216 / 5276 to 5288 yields 3.55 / 11.58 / 12.1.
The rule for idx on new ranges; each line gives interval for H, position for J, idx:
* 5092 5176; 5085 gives 0.059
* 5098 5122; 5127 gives 0.124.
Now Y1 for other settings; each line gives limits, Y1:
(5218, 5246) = 5238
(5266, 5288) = 5277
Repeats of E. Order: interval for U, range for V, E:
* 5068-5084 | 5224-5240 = 552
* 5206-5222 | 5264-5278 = 578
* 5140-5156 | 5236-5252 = 522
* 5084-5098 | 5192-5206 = 578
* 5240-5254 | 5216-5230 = 607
